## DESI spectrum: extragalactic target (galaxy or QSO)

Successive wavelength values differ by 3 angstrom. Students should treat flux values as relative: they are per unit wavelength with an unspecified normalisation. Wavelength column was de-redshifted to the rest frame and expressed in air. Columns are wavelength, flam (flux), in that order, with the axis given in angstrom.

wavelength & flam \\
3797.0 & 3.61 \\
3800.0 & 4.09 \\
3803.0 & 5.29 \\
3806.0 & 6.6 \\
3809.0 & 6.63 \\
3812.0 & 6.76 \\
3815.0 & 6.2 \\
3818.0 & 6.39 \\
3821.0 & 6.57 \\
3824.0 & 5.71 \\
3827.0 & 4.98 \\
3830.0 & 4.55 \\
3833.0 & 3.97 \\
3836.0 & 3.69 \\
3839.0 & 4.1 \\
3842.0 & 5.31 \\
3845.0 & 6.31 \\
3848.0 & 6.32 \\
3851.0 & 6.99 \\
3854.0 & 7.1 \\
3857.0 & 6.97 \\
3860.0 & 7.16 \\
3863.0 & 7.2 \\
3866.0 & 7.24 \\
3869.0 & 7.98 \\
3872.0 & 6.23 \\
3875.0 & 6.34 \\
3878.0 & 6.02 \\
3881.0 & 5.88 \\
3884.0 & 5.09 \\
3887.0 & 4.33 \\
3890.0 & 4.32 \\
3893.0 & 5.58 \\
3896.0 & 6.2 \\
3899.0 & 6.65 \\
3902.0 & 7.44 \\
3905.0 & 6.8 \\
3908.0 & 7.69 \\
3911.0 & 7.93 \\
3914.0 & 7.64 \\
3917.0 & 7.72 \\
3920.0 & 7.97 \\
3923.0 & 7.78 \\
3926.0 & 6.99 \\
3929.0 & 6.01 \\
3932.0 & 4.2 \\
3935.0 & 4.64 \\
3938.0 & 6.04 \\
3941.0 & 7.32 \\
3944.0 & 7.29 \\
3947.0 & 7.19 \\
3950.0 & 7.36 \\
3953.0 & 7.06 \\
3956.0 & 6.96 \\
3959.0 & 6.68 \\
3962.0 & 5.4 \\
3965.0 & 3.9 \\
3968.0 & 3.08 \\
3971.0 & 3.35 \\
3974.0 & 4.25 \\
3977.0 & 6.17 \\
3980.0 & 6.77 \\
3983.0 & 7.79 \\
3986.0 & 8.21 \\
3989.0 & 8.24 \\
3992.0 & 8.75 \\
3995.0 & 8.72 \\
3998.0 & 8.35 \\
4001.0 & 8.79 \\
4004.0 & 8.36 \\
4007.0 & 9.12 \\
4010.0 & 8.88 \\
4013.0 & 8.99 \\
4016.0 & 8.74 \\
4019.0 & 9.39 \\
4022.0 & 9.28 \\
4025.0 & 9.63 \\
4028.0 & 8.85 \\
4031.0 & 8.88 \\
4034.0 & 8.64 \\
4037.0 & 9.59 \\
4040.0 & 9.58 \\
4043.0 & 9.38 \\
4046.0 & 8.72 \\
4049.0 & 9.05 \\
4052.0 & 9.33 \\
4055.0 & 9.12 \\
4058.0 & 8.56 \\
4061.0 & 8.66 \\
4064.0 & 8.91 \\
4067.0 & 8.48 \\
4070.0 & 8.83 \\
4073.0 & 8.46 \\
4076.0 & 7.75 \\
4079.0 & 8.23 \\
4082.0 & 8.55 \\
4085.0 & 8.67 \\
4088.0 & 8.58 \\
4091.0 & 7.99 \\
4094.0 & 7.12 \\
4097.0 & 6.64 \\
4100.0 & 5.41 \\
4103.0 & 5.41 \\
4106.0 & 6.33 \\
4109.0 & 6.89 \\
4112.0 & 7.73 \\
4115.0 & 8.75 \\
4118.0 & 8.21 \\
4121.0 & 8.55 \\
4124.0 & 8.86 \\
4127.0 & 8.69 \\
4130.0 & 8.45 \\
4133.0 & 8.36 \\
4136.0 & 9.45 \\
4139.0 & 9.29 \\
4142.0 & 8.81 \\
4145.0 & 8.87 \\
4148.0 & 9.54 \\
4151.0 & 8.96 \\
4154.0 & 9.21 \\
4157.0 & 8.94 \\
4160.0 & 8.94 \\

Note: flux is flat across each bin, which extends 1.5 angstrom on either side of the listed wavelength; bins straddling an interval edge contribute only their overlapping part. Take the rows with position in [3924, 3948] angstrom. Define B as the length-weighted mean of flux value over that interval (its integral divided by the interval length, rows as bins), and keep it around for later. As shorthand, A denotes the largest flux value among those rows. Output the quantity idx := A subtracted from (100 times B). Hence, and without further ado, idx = 615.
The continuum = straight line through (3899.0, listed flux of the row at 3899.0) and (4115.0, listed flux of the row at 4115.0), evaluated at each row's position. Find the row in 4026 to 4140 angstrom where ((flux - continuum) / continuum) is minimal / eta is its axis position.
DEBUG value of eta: 4103.0 angstrom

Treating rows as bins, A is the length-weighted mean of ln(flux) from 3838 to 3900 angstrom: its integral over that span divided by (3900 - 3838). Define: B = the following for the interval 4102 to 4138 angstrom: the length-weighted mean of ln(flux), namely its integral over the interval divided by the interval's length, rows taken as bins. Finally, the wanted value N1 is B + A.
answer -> 3.88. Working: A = 1.80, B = 2.07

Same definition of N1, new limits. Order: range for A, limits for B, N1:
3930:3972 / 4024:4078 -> 3.90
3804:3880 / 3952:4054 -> 3.82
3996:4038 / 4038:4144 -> 4.30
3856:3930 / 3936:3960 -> 3.82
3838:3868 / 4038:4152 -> 3.98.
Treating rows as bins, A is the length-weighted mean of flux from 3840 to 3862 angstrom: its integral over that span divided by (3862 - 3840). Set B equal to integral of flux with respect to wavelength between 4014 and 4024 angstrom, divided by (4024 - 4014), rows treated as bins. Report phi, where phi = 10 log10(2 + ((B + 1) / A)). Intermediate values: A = 6.55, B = 9.2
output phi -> 5.5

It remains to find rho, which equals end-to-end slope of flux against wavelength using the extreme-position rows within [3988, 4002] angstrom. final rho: 0.046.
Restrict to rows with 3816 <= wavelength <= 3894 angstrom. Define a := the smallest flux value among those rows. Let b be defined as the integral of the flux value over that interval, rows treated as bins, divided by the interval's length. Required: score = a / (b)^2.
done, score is 0.107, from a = 3.69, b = 5.9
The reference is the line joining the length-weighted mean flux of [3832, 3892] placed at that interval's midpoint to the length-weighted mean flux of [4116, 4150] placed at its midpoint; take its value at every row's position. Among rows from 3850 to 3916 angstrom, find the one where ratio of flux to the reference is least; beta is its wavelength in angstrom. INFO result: 3890.0 angstrom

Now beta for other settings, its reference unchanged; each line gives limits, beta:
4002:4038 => 4034.0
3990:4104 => 4103.0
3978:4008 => 3980.0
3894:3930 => 3929.0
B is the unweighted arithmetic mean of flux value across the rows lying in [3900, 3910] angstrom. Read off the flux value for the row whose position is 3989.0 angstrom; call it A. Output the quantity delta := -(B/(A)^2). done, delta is -0.11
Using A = 8.24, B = 7.3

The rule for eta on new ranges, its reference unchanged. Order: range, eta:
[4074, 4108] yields 4103.0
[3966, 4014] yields 3968.0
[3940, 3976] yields 3968.0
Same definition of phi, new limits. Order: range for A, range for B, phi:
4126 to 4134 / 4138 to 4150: 5.0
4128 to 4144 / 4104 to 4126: 4.8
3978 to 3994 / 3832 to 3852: 4.5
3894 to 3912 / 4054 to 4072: 5.3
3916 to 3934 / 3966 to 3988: 4.8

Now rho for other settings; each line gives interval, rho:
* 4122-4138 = 0.049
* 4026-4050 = 0.010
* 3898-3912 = 0.107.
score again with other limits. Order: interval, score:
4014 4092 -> 0.099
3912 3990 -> 0.076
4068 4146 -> 0.084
